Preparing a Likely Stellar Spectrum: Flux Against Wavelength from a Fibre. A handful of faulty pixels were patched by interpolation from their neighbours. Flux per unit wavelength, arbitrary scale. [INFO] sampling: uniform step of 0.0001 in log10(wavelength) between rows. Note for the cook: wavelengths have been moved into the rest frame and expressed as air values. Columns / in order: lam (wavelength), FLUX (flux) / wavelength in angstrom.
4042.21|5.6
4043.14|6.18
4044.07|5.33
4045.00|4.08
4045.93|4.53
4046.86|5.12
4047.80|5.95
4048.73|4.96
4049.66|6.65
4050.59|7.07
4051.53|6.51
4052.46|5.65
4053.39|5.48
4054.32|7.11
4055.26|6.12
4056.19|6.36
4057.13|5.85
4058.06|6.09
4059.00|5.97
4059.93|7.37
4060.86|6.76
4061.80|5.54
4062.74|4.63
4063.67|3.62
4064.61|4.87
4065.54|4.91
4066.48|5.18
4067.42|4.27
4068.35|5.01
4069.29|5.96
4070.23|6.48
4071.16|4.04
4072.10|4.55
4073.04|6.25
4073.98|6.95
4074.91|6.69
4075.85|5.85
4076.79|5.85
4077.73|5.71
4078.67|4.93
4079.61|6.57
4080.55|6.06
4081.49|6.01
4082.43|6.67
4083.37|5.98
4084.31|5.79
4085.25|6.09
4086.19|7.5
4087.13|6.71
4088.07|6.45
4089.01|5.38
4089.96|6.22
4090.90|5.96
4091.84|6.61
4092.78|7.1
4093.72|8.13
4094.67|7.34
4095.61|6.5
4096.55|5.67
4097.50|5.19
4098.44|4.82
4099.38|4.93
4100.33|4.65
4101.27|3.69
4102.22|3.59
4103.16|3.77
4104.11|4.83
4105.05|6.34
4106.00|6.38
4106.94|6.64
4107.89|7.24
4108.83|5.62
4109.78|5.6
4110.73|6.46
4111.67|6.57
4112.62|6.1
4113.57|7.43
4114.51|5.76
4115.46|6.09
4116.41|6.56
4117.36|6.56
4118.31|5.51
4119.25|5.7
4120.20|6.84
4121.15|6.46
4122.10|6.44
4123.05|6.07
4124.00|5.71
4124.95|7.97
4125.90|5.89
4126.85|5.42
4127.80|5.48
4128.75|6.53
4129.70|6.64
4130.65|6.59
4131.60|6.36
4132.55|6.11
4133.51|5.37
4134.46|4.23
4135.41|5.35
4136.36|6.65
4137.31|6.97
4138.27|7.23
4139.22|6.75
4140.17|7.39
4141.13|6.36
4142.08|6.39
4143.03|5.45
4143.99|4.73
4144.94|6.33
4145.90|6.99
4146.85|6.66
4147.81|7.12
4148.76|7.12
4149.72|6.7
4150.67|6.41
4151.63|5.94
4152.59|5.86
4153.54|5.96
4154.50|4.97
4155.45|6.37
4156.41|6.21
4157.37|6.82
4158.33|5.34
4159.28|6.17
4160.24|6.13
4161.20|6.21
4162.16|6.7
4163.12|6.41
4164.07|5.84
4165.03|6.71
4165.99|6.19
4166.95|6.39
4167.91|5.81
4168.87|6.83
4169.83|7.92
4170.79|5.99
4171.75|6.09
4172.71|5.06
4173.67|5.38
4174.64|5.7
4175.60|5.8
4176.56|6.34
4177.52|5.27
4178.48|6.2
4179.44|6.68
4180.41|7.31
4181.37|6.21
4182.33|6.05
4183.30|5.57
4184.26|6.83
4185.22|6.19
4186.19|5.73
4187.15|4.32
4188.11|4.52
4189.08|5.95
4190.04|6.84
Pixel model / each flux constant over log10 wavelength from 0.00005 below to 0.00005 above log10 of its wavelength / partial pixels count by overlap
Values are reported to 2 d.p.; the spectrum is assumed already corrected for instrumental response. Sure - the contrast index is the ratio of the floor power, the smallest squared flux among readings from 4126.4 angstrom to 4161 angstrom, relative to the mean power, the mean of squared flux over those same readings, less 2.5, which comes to -2.04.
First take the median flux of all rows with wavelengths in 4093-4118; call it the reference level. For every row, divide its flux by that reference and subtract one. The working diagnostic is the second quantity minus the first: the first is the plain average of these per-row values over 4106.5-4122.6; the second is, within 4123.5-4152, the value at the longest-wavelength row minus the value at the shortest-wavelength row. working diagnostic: 0.00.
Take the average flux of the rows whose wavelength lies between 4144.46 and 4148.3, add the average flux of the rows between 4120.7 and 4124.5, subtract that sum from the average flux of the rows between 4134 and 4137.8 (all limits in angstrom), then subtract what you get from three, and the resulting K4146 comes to 10.1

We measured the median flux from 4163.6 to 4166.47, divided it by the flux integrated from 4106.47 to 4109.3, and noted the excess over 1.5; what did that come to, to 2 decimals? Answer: -1.16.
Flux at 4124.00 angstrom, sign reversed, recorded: -5.7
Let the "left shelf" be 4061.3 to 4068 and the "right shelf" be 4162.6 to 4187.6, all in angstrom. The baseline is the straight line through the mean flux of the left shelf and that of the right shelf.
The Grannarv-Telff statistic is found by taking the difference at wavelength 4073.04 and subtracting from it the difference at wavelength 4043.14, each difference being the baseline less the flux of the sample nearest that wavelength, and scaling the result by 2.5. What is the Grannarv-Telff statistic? 1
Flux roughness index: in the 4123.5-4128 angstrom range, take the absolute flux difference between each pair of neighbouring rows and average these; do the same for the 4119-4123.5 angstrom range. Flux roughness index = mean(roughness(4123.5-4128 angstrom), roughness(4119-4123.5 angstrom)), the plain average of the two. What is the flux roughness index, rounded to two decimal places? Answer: 0.85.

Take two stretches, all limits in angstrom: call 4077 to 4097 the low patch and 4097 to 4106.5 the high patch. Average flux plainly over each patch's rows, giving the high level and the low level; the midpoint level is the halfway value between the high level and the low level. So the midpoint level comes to 5.6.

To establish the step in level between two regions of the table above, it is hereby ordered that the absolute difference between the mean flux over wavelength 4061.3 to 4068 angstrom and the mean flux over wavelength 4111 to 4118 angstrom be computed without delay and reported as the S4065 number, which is 1.7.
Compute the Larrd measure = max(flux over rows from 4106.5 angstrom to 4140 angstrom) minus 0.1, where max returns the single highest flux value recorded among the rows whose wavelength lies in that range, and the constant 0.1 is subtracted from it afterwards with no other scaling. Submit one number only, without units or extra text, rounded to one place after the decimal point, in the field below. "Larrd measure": 7.9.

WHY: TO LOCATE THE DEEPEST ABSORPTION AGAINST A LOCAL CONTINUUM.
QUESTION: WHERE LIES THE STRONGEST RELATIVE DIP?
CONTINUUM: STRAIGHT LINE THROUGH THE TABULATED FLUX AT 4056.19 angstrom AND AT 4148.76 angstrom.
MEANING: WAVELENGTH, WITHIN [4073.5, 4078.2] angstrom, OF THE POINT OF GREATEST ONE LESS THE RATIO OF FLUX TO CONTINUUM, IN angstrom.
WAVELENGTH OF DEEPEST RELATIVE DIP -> 4077.73 angstrom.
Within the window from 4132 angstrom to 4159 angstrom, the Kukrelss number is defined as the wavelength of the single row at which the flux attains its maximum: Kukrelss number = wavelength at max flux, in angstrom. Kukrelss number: 4140.17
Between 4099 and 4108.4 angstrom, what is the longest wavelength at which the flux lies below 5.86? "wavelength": 4104.11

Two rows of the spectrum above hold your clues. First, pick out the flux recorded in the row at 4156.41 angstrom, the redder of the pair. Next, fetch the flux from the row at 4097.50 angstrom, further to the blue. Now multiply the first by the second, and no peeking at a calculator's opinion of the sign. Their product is 32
